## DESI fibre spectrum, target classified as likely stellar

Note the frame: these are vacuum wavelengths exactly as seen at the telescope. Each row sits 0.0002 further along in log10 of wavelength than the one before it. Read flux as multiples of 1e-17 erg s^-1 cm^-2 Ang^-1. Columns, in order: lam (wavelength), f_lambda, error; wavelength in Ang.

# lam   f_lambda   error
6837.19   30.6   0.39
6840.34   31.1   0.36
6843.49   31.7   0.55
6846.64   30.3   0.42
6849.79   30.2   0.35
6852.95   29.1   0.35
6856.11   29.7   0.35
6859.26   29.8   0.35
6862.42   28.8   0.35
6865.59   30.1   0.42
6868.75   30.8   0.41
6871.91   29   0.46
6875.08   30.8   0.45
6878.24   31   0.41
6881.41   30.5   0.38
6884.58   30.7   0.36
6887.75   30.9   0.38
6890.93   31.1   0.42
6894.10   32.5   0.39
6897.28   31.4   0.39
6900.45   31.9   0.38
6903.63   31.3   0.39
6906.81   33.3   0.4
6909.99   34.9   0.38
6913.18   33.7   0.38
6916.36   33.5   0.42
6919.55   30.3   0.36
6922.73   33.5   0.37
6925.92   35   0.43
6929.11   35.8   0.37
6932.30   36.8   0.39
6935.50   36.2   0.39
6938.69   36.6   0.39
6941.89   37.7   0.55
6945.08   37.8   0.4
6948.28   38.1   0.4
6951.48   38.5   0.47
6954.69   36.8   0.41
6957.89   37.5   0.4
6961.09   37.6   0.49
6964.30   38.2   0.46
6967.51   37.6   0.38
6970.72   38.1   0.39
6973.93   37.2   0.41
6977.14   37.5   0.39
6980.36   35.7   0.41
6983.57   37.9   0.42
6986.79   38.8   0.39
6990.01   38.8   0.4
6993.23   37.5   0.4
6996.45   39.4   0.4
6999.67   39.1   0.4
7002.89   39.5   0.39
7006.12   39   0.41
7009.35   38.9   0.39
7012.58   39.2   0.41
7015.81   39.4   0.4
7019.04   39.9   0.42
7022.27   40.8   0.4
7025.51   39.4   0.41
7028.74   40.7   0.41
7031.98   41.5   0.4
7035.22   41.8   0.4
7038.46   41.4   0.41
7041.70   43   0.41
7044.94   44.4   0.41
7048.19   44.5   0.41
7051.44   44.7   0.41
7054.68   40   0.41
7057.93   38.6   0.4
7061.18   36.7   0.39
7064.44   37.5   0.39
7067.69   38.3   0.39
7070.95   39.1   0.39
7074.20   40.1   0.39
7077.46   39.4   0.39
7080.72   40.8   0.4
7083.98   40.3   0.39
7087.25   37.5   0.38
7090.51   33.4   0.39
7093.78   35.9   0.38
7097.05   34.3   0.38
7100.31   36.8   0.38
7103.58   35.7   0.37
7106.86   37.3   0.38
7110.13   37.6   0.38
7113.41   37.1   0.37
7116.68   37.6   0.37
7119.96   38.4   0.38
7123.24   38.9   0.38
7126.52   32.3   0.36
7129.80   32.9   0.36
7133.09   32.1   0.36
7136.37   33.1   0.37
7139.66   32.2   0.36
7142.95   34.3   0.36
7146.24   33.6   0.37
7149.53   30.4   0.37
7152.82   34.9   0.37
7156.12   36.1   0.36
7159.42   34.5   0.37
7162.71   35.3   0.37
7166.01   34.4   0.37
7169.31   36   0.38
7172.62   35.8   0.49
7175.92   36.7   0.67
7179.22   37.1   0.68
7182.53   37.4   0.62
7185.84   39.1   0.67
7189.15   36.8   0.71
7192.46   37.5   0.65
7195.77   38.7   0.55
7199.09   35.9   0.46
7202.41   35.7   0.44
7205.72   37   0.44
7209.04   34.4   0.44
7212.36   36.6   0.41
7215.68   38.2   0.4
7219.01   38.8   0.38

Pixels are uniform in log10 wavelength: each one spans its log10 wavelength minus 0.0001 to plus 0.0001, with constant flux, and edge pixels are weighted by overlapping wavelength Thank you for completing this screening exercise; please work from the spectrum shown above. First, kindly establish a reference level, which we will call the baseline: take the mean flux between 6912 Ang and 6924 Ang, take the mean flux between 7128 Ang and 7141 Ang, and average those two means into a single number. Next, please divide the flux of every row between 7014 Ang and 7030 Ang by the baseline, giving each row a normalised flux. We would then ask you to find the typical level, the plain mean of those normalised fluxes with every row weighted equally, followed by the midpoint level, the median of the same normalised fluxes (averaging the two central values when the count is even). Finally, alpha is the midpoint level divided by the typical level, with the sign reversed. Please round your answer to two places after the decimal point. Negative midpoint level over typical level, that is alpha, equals -1.00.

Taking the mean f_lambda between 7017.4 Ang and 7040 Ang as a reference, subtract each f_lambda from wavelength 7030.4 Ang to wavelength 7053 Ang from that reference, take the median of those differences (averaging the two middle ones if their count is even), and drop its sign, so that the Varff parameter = 2.2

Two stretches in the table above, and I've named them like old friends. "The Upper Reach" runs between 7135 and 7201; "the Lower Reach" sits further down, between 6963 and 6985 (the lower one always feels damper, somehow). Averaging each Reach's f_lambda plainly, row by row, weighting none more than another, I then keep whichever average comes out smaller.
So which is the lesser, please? 35.5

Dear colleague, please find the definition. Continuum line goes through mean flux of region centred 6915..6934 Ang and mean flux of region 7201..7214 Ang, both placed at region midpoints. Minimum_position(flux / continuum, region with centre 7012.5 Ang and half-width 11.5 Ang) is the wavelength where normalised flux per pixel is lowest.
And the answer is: 7009.35 Ang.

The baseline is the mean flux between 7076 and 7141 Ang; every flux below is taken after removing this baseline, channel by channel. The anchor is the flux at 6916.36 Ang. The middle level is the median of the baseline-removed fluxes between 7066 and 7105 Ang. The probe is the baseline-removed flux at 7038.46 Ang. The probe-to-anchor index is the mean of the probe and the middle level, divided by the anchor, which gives -1.3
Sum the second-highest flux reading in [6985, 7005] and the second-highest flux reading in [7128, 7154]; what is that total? 73.7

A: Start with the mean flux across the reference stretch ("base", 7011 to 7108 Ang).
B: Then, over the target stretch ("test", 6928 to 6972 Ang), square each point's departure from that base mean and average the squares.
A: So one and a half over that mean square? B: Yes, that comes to 0.32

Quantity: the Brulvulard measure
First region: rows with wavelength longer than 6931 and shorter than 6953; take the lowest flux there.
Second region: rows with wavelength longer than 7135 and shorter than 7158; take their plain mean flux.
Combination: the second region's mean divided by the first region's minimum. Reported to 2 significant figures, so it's 0.93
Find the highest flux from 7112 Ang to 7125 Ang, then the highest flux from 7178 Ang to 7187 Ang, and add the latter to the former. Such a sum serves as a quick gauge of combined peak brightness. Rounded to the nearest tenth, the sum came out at 78.0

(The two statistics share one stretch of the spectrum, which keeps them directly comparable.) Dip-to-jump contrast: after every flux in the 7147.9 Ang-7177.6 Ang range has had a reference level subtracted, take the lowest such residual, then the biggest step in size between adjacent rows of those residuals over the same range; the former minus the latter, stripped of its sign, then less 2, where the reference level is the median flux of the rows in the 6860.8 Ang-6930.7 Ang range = 3.3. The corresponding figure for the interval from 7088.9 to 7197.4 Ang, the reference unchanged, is 5.4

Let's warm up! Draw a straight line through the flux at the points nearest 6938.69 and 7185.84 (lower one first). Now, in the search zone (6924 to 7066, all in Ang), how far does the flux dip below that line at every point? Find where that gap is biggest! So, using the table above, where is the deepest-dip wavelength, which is 6925.92 Ang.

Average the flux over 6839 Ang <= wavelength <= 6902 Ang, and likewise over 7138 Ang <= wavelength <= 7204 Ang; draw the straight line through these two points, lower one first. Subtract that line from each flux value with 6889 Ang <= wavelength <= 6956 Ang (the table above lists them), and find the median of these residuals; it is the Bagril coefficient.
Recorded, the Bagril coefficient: 3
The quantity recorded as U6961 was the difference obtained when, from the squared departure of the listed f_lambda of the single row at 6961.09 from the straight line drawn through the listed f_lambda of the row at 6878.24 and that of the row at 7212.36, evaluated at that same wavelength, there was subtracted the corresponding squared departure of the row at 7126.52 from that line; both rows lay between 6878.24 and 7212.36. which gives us 19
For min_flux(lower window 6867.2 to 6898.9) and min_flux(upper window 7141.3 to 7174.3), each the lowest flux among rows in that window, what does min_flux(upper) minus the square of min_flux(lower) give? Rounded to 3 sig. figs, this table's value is -811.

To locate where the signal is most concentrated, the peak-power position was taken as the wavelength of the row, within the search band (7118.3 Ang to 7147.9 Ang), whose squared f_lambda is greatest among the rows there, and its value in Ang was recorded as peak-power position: 7123.24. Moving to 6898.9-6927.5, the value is 6925.92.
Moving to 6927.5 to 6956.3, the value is 6951.48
